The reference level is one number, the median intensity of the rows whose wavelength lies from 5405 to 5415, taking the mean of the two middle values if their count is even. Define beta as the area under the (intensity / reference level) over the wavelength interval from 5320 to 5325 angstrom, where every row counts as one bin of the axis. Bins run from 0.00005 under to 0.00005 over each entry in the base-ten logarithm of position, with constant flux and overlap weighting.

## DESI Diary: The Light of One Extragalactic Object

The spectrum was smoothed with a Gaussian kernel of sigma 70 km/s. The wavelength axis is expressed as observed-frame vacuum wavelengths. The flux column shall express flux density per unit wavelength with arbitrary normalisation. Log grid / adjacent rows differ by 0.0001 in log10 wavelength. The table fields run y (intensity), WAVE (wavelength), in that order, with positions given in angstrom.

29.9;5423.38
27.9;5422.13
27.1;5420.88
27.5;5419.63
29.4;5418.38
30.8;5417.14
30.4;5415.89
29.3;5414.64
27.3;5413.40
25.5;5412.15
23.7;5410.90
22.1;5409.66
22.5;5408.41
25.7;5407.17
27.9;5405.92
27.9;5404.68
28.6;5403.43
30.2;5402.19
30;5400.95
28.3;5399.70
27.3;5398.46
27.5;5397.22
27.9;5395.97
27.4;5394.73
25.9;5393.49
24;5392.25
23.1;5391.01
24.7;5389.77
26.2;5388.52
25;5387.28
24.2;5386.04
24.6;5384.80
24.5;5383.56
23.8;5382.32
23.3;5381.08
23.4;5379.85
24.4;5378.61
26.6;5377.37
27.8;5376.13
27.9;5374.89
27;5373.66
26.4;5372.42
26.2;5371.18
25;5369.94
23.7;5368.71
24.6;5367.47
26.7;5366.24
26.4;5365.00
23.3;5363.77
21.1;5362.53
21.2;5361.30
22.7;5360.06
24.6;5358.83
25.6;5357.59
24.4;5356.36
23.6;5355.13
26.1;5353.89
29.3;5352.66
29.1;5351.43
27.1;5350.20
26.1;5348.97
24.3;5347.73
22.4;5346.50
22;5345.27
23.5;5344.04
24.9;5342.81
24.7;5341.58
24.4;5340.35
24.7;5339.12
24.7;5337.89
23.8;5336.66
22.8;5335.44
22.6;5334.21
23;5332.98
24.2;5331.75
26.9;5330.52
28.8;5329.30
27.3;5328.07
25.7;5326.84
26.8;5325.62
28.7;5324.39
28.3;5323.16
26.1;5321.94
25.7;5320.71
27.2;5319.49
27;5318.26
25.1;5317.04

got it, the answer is 5.31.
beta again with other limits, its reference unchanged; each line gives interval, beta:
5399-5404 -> 5.72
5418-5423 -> 5.46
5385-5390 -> 4.88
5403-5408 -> 5.33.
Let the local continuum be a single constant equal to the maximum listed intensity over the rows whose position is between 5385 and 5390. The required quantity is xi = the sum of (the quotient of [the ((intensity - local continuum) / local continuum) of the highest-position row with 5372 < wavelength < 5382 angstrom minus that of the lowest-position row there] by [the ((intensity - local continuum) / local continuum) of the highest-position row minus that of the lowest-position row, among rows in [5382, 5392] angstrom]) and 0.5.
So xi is 4.9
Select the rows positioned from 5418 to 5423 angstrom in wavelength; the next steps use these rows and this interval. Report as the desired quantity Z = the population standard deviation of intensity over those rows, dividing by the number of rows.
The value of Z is 0.9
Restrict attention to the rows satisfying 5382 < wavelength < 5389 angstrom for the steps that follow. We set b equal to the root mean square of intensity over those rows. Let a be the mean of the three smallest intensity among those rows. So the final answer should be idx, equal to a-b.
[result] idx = -0.6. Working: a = 24.2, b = 24.7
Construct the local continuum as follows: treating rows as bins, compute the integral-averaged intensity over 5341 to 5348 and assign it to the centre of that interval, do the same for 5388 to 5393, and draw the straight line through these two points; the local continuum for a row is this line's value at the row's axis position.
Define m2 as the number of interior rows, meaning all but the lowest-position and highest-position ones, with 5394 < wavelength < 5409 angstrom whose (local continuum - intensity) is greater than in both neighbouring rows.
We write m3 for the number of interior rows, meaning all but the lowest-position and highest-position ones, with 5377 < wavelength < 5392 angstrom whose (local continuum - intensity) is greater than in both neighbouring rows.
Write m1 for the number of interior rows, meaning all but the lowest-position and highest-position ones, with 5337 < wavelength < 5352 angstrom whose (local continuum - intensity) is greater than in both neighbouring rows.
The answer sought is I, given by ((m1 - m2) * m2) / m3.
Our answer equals 0.5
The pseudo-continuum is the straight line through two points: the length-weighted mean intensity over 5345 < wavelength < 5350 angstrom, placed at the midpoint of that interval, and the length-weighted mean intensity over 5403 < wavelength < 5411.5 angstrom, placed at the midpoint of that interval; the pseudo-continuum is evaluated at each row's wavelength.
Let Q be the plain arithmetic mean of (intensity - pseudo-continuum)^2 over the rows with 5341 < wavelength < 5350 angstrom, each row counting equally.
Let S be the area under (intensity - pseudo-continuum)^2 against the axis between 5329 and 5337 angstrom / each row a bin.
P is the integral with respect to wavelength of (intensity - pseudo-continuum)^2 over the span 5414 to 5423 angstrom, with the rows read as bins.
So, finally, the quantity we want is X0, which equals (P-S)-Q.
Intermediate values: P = 113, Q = 2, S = 41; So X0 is 70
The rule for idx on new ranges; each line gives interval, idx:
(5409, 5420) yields -3.7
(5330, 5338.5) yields -1.2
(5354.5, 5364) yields -1.7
